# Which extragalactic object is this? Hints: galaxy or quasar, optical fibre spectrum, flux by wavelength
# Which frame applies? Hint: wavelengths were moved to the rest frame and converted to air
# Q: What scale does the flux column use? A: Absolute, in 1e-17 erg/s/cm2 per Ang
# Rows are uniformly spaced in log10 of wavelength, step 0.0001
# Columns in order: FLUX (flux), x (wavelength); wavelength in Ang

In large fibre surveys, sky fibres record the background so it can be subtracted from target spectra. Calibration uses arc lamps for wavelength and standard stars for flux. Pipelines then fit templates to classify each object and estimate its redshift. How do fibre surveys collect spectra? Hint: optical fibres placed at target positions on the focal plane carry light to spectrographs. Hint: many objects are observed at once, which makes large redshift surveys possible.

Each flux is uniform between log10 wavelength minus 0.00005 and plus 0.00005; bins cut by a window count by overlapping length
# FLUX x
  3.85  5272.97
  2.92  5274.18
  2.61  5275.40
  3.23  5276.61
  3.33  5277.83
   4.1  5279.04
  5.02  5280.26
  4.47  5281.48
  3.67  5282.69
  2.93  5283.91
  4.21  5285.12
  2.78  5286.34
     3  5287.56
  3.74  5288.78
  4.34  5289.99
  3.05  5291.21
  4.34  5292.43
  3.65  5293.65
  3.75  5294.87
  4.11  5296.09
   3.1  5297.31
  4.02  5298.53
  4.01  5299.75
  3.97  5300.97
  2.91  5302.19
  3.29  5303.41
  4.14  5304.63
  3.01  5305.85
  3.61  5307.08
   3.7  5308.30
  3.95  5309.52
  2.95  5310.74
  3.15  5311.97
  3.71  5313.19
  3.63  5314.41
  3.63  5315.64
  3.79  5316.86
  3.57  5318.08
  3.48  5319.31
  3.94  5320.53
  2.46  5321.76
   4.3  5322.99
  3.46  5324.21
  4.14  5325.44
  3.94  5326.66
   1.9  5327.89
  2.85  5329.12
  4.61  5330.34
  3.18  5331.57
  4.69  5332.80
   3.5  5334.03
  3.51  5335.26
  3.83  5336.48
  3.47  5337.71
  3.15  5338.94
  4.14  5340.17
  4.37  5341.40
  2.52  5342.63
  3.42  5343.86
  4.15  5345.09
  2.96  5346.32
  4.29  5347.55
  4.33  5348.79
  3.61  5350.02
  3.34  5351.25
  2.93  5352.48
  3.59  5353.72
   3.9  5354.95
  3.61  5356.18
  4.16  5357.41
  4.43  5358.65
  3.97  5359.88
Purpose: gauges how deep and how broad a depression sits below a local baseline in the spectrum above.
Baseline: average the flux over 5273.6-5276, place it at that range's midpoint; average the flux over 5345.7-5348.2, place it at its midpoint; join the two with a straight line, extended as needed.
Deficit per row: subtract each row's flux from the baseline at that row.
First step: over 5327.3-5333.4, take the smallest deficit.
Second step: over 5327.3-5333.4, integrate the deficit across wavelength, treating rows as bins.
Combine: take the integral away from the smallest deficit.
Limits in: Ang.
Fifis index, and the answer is -1.1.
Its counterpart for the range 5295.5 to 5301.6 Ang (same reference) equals 3.8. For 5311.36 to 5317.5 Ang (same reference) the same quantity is 1.6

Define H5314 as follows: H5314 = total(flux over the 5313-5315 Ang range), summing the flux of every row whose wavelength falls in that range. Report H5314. 7.3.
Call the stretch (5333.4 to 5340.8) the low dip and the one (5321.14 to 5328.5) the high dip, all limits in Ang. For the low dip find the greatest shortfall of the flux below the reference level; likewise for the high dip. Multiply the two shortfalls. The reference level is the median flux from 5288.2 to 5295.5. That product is 1.10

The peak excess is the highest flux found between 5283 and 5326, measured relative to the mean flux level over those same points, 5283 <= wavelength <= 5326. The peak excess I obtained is 0.75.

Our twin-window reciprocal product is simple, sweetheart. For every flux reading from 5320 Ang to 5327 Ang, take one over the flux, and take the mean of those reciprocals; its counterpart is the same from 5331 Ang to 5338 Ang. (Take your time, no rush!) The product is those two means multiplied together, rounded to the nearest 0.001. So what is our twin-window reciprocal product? 0.077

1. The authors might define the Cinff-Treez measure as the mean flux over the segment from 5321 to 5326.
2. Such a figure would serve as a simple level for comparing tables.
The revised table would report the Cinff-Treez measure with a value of 3.59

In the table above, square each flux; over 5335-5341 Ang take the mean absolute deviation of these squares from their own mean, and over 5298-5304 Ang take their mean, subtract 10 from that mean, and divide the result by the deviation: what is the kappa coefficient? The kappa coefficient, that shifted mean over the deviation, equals 1.6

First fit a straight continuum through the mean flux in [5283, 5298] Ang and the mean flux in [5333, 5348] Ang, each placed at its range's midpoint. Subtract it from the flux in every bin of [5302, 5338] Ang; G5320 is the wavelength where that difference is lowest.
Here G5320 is 5327.89 Ang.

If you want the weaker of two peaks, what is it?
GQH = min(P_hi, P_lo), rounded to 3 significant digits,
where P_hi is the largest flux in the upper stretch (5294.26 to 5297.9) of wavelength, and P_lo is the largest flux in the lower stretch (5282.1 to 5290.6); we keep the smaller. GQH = 4.11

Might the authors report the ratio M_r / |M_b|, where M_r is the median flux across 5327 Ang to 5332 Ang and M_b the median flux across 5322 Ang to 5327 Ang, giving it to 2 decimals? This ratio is 0.75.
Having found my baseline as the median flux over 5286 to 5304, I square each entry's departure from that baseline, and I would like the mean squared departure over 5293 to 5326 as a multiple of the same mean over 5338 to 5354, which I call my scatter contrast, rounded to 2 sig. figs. 0.58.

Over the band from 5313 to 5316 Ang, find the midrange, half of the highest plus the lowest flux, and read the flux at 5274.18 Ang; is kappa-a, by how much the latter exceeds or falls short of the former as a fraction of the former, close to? -0.20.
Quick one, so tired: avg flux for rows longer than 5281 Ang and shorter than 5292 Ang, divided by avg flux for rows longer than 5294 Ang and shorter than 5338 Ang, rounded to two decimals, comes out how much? 1.00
